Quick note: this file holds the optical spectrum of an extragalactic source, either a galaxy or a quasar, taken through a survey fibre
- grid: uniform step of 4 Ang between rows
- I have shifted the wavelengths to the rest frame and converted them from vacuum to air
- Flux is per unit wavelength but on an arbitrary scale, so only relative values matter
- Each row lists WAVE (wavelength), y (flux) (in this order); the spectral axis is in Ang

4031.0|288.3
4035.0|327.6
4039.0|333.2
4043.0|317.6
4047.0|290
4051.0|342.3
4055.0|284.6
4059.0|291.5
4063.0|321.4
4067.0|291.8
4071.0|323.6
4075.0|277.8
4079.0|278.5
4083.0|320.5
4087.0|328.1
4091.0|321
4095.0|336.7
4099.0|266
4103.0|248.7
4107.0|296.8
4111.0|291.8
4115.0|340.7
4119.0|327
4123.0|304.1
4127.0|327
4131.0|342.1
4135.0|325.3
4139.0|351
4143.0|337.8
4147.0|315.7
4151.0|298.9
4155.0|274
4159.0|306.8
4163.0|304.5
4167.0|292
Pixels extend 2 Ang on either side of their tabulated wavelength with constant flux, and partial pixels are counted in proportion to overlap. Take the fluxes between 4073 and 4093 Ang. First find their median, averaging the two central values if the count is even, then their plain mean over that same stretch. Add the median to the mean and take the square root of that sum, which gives 25.0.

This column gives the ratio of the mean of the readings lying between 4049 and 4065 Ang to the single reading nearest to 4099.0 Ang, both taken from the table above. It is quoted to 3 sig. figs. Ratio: 1.17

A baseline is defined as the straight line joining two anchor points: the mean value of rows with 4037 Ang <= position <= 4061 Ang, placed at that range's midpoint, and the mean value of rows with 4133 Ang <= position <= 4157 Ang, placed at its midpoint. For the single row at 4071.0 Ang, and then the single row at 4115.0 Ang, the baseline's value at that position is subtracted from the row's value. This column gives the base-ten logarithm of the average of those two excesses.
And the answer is 1.28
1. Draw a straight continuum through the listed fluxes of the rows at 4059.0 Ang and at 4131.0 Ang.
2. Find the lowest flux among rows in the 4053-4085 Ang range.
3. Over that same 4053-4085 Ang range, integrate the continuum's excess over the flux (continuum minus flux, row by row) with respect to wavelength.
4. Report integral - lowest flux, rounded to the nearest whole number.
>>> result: -284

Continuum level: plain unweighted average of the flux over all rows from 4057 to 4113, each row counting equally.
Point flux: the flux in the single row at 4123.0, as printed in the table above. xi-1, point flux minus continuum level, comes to 5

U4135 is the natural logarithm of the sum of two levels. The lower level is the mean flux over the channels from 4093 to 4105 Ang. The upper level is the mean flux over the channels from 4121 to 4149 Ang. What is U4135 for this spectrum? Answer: 6.42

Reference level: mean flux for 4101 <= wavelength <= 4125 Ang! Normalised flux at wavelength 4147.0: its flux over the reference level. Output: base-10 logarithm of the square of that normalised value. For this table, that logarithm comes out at 0.040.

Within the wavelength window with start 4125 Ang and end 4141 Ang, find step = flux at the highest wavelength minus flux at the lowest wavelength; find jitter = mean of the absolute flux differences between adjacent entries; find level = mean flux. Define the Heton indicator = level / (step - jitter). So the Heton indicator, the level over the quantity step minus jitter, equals 70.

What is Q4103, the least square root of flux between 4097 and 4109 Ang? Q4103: 15.8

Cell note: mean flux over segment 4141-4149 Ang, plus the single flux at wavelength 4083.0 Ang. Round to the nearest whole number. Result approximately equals 647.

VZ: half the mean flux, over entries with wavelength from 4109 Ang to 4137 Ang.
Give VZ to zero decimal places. 161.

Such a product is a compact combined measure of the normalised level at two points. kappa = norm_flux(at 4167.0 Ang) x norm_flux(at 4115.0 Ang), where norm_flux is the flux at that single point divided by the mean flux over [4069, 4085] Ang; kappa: 1.10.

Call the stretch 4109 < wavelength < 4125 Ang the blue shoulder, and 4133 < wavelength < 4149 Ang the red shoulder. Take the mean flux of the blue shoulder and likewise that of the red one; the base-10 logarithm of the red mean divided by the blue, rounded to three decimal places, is 0.022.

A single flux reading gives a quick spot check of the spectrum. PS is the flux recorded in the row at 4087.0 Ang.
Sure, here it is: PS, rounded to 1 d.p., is 328.1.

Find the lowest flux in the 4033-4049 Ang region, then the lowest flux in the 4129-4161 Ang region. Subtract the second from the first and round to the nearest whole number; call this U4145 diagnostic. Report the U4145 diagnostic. 16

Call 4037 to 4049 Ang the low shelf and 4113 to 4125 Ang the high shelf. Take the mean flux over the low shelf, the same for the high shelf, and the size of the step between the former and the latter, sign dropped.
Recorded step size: 10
